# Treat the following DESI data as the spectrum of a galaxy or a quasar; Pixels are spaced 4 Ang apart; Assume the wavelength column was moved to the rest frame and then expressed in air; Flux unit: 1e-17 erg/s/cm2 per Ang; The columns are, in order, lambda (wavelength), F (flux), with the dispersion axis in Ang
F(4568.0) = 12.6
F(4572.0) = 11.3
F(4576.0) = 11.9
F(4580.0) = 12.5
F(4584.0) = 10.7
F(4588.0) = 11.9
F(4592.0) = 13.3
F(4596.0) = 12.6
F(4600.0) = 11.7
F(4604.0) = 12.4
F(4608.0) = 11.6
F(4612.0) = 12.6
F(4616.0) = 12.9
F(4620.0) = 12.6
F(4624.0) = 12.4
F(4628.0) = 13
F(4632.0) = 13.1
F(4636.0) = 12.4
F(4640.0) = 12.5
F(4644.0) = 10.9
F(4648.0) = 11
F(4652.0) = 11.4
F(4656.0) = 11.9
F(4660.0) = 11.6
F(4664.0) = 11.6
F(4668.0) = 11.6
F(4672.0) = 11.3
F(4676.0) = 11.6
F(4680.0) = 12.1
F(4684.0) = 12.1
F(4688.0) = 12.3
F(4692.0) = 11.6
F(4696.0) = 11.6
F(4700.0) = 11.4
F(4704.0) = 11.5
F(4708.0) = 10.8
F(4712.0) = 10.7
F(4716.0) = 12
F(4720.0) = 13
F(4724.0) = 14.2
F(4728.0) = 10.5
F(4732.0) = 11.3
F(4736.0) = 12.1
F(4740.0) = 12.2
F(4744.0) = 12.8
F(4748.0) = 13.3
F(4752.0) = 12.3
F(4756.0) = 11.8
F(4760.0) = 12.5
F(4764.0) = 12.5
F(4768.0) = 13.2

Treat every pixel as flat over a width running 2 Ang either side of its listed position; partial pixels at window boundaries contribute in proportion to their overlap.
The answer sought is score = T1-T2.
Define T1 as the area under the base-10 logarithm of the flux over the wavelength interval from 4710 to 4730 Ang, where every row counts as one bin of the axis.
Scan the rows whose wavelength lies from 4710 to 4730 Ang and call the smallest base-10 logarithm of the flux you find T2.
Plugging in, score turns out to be 20.6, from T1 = 21.6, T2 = 1.02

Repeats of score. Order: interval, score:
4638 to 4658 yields 20.2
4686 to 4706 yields 20.3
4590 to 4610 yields 20.7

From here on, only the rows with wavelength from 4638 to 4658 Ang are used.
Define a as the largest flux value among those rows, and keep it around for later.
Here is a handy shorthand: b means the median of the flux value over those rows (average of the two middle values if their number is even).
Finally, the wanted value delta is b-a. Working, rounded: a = 12.5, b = 11.4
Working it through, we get -1.1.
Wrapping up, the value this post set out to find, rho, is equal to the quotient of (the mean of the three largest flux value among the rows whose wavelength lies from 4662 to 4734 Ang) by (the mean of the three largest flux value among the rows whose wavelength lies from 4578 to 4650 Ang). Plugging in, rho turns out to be 1.00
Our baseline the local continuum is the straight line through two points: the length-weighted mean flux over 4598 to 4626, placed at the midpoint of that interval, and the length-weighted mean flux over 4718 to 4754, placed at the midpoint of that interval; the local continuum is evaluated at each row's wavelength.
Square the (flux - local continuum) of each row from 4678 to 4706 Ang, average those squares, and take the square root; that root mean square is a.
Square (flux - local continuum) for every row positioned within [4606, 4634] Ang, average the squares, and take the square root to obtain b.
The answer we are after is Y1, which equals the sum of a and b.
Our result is 1.21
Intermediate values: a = 0.67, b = 0.54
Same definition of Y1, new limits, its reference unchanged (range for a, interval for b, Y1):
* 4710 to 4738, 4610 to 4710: 2.08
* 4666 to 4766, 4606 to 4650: 1.65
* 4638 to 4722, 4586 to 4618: 1.48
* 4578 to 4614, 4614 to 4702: 1.47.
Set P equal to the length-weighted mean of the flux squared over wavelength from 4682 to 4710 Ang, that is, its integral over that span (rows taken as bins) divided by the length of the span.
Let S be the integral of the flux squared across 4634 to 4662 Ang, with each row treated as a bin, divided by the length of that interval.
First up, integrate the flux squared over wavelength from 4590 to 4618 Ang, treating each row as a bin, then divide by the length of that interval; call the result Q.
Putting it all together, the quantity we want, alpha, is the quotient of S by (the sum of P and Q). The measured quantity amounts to 0.47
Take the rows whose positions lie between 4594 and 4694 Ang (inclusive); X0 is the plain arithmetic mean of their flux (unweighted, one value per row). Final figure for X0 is 12.0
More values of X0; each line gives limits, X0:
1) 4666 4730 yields 11.8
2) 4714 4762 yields 12.3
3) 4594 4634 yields 12.5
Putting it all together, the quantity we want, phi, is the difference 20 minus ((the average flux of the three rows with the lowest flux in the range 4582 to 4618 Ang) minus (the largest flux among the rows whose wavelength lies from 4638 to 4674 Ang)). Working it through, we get 21.2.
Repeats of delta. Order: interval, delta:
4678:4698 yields -0.2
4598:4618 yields -0.5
